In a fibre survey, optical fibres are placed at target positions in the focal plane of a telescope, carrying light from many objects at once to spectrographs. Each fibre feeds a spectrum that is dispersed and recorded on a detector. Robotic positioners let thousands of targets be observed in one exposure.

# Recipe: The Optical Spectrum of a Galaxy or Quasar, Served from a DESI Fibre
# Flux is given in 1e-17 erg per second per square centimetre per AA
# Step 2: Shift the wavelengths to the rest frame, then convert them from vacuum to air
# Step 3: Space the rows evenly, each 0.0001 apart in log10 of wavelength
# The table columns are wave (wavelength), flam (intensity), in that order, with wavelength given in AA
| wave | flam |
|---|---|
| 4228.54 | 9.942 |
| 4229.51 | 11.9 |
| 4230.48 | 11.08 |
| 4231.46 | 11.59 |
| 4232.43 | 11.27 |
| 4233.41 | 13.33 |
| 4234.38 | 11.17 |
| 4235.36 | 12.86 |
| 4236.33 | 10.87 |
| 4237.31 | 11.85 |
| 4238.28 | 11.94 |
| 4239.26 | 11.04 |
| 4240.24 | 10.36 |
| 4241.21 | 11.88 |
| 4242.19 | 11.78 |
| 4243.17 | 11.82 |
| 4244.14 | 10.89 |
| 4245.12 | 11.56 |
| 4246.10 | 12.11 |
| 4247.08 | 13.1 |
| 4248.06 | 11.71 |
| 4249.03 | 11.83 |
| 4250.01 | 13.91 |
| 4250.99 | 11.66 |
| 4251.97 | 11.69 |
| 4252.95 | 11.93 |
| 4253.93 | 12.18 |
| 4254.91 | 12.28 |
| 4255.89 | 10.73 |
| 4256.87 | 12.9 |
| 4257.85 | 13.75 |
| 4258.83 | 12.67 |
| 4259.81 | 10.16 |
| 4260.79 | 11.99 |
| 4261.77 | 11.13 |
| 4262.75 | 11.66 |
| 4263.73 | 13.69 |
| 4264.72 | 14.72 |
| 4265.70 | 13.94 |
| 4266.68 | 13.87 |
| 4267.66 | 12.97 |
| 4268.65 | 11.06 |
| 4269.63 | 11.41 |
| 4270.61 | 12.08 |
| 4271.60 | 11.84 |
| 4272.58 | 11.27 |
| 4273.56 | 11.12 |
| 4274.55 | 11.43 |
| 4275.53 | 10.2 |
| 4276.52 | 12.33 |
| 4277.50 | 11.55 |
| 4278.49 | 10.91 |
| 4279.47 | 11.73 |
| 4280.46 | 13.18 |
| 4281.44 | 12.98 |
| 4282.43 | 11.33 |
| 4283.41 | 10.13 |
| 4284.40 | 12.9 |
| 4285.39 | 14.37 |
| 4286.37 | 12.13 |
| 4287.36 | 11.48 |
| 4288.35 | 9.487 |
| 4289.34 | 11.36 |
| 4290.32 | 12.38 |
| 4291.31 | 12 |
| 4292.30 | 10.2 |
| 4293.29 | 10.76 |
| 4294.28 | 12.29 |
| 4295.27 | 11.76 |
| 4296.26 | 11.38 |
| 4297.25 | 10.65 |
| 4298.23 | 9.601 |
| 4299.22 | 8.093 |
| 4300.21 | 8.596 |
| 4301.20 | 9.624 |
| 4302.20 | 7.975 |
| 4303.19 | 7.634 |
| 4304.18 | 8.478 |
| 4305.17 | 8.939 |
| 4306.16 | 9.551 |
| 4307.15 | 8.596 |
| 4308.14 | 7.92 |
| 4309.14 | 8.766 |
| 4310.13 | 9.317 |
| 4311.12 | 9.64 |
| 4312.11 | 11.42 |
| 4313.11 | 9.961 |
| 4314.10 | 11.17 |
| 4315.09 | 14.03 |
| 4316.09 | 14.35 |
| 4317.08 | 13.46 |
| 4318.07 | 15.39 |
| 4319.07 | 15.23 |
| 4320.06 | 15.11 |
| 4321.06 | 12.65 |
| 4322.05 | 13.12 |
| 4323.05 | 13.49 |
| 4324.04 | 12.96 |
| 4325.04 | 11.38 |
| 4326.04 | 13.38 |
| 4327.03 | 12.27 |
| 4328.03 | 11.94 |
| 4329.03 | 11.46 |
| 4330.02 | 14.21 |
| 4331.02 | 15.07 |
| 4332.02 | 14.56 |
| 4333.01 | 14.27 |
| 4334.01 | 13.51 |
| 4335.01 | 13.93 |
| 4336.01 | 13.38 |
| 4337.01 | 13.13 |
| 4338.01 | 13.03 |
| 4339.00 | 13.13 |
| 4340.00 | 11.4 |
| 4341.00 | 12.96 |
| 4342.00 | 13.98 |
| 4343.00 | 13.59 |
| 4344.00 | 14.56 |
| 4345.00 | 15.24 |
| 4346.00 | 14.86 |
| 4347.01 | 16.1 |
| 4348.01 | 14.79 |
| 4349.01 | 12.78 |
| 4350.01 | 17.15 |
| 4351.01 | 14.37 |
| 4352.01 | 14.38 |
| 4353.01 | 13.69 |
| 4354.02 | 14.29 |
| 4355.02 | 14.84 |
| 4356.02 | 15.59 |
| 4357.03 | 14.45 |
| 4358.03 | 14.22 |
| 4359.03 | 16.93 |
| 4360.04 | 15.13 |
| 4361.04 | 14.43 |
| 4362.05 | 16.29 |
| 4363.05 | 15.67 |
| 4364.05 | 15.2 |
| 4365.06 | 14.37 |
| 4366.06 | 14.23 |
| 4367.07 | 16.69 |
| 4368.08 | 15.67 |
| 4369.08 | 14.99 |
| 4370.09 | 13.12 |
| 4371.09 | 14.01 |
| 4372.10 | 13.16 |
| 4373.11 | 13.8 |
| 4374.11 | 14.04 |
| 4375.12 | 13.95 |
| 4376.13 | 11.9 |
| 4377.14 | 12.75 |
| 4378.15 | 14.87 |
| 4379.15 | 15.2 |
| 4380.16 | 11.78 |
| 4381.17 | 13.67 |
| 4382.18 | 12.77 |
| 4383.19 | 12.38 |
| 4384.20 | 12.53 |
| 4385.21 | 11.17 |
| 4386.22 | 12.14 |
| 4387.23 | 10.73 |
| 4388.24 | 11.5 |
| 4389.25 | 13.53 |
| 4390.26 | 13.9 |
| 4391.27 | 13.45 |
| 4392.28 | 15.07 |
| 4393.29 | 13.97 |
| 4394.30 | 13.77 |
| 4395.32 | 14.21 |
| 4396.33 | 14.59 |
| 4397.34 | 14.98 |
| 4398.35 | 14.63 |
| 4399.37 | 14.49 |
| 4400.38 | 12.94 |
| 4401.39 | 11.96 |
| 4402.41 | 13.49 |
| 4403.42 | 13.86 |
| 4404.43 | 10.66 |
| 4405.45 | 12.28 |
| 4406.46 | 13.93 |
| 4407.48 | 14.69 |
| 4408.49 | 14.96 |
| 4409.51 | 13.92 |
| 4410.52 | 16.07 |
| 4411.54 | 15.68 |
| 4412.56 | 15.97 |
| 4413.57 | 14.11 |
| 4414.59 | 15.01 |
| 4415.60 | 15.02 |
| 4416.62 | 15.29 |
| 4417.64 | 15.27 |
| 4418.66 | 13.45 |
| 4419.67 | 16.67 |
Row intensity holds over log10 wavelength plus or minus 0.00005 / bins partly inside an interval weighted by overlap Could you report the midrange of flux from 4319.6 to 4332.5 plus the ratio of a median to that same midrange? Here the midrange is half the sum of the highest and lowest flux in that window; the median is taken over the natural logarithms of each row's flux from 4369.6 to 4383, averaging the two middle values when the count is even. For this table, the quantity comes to 13.4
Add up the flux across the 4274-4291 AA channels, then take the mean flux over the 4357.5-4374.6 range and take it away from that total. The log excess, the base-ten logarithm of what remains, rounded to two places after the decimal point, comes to 2.27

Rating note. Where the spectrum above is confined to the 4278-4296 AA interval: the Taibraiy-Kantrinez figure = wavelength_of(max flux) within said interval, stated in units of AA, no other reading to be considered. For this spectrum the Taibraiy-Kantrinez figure 4285.39 AA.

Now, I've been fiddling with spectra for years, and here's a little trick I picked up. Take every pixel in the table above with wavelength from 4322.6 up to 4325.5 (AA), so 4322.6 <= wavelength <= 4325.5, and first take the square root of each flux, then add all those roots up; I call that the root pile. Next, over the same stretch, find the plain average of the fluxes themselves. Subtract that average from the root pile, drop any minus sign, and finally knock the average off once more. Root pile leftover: -10.6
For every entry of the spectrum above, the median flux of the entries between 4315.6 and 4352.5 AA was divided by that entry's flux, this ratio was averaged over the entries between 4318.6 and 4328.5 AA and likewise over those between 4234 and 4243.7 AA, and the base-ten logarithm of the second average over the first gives 0.054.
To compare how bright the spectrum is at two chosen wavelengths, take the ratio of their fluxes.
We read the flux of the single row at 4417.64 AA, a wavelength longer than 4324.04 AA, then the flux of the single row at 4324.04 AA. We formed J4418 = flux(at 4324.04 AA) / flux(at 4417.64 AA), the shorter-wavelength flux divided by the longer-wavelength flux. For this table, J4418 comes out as 0.85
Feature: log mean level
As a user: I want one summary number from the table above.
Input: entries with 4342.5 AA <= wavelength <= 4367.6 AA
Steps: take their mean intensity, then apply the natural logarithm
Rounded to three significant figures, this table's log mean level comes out 2.70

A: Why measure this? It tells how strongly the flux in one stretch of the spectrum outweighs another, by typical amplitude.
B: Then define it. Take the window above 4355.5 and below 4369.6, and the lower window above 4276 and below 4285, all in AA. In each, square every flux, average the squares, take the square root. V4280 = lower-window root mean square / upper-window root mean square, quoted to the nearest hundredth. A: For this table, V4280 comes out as 0.78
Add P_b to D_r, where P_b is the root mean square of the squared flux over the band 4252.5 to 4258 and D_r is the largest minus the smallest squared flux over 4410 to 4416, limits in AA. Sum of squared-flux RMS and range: 213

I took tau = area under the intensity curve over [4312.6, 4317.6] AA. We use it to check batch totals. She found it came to 63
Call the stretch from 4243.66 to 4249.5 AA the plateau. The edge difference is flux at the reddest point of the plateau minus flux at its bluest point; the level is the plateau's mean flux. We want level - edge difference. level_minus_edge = 10.9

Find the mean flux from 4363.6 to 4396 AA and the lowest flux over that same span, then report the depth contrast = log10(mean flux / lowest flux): 0.102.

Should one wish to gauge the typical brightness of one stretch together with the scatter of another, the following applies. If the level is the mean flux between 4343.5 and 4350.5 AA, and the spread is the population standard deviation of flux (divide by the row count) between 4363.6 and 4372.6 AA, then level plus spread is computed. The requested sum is 16.2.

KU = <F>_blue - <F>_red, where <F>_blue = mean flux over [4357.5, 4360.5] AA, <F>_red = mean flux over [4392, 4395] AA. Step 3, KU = 1.2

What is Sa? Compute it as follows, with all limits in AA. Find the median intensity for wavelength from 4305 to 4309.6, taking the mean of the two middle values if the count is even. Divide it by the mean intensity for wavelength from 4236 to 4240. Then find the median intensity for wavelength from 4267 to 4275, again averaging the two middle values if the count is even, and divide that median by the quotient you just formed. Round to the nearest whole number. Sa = 15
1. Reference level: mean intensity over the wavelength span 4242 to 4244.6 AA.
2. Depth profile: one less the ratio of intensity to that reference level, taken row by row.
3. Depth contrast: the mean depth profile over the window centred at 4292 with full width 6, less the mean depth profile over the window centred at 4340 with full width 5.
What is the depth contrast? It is 0.12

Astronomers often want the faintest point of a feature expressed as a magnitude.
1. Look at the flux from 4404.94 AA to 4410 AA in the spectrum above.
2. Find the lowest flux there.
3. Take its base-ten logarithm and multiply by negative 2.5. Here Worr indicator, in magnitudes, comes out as -2.72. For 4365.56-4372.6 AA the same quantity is -2.79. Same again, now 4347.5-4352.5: -2.77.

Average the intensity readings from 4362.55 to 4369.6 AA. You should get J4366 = 15.3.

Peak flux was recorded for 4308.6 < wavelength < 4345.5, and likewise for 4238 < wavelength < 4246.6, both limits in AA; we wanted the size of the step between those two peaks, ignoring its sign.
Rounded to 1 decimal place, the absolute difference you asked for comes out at 3.3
